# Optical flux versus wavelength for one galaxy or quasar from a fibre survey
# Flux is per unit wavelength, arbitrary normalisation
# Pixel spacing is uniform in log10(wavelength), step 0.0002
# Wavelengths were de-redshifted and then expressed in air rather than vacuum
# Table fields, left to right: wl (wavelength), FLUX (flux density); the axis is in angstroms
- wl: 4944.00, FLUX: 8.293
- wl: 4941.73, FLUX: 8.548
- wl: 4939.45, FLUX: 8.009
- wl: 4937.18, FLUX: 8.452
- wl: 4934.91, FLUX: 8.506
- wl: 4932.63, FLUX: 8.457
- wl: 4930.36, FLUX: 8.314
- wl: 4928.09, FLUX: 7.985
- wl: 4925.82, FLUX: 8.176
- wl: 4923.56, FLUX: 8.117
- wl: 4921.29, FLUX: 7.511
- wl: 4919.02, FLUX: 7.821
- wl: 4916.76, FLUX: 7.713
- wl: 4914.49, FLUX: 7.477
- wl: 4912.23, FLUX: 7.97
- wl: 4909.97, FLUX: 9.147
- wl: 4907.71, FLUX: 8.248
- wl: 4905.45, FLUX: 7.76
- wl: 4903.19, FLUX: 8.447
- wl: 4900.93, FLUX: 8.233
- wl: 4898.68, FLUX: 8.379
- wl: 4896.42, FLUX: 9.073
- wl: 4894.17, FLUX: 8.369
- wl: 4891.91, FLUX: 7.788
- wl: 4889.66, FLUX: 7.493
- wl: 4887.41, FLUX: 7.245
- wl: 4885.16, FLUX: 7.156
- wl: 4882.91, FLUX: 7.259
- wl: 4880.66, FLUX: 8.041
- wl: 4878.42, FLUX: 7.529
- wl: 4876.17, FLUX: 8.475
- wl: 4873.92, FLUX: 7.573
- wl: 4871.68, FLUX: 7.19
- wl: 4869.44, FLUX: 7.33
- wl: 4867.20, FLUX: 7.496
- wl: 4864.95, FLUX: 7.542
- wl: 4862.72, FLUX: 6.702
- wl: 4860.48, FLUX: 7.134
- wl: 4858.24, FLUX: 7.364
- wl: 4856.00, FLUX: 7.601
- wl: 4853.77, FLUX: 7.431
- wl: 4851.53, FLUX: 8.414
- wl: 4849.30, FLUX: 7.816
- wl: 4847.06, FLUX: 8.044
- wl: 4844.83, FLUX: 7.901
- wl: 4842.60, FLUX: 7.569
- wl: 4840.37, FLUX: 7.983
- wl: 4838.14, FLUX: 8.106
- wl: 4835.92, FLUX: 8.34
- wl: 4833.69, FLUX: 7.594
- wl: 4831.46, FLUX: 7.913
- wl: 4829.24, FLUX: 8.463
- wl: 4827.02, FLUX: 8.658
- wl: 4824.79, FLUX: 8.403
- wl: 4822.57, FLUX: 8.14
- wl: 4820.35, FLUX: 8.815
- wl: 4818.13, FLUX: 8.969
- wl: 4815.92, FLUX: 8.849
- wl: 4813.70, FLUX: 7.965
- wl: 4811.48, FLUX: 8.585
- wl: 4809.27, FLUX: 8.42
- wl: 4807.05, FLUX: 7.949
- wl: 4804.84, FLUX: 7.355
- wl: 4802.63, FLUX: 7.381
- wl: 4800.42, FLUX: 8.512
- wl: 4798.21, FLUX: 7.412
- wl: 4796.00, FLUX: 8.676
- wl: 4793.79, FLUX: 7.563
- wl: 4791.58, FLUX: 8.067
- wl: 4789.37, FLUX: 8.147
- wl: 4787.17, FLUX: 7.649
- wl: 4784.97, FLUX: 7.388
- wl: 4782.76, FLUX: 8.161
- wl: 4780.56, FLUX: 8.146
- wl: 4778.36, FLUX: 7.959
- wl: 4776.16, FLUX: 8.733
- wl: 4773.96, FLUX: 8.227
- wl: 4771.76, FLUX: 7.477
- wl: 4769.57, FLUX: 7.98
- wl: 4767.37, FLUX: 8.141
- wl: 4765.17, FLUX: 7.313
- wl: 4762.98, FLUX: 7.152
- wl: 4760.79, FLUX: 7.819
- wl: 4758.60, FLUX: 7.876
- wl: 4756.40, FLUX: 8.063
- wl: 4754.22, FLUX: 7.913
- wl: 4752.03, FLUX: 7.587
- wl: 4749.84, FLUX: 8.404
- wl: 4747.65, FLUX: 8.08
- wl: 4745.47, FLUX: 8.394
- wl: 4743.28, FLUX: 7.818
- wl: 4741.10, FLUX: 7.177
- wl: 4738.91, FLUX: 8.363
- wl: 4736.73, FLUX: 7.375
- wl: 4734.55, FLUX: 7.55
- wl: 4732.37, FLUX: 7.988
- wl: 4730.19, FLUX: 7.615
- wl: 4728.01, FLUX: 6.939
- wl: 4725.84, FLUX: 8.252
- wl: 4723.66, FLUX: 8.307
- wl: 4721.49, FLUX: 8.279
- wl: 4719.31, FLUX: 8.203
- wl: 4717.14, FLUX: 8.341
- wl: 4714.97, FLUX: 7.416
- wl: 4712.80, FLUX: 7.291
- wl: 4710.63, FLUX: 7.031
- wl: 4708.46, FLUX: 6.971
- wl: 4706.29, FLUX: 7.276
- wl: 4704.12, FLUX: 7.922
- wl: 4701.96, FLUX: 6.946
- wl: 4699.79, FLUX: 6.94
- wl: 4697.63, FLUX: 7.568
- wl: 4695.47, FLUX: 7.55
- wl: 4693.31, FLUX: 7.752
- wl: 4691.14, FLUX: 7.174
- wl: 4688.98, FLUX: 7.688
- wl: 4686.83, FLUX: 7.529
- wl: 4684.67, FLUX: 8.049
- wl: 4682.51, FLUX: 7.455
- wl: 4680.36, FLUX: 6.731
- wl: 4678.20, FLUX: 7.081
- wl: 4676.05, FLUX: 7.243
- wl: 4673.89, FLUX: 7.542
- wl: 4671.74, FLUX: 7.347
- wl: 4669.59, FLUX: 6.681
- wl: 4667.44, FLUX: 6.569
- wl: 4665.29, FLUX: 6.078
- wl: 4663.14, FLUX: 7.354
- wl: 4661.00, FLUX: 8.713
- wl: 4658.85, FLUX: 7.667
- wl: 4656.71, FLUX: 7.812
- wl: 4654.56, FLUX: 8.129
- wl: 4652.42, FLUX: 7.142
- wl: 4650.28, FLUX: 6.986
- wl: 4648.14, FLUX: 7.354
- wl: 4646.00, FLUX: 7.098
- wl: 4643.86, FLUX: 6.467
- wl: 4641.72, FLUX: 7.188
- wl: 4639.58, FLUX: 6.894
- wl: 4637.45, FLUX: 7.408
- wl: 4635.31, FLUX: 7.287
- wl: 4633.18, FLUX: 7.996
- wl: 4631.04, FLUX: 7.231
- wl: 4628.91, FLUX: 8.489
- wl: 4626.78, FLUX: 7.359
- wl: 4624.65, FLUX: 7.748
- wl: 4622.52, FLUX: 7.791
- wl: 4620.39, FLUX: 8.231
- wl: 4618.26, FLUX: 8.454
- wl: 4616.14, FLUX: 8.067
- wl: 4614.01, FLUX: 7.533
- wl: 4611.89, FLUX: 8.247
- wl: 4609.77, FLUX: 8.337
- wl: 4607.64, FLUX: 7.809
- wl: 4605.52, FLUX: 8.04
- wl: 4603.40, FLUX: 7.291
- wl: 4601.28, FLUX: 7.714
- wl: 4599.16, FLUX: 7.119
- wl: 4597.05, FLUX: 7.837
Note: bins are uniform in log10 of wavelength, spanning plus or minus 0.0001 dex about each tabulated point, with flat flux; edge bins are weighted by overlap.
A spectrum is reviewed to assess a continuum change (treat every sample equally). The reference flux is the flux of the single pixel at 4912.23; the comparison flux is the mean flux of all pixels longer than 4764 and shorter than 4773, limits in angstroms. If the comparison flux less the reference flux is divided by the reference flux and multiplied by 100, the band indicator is -3.0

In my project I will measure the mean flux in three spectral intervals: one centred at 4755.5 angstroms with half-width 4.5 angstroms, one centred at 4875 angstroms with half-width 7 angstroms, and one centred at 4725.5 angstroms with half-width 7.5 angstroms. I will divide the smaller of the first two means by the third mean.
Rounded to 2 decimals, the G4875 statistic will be 0.97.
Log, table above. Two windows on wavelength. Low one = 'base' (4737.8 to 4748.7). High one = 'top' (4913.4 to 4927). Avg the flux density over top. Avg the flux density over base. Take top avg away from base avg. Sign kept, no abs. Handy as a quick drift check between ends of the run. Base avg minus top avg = 0.2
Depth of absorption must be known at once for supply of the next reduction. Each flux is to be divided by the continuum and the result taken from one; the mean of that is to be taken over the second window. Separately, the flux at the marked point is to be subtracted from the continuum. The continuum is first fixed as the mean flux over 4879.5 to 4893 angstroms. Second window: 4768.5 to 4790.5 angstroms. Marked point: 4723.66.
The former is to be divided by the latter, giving 0.08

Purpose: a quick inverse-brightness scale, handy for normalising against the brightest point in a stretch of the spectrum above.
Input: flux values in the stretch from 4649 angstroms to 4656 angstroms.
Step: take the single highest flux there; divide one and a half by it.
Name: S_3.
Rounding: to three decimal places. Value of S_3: 0.185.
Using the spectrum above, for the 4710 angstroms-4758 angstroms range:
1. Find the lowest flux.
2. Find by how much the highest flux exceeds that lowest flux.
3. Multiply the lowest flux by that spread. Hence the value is 10.2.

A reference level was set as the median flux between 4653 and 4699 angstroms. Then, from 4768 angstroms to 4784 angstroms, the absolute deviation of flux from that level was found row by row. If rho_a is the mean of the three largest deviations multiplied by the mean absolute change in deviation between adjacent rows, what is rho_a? 0.36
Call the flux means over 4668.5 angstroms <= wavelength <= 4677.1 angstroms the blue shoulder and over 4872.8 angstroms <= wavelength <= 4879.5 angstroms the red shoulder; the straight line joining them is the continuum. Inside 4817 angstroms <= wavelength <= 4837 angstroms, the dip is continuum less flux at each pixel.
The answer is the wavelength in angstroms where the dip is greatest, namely 4833.69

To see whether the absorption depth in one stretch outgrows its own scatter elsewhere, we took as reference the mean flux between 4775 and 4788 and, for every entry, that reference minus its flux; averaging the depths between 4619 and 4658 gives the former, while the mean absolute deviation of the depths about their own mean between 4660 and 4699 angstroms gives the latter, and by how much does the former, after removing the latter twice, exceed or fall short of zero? -0.3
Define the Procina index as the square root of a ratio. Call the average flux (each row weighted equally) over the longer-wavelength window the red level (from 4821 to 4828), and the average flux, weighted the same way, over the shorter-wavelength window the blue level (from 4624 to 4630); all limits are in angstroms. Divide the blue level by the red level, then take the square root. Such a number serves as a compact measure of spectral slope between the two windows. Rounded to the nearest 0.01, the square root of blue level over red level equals 0.97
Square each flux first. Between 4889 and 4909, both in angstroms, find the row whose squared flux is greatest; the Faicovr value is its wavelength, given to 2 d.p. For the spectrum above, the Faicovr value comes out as 4896.42 angstroms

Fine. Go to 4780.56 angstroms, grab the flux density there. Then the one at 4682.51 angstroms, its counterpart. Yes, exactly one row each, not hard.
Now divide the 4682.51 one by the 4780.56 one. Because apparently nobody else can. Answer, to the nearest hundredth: 0.92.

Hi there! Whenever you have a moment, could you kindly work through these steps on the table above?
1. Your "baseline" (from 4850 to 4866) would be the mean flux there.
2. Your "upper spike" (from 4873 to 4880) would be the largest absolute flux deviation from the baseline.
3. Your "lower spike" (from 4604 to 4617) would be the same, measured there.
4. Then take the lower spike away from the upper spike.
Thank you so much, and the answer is 0.14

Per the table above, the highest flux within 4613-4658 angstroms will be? 8.489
